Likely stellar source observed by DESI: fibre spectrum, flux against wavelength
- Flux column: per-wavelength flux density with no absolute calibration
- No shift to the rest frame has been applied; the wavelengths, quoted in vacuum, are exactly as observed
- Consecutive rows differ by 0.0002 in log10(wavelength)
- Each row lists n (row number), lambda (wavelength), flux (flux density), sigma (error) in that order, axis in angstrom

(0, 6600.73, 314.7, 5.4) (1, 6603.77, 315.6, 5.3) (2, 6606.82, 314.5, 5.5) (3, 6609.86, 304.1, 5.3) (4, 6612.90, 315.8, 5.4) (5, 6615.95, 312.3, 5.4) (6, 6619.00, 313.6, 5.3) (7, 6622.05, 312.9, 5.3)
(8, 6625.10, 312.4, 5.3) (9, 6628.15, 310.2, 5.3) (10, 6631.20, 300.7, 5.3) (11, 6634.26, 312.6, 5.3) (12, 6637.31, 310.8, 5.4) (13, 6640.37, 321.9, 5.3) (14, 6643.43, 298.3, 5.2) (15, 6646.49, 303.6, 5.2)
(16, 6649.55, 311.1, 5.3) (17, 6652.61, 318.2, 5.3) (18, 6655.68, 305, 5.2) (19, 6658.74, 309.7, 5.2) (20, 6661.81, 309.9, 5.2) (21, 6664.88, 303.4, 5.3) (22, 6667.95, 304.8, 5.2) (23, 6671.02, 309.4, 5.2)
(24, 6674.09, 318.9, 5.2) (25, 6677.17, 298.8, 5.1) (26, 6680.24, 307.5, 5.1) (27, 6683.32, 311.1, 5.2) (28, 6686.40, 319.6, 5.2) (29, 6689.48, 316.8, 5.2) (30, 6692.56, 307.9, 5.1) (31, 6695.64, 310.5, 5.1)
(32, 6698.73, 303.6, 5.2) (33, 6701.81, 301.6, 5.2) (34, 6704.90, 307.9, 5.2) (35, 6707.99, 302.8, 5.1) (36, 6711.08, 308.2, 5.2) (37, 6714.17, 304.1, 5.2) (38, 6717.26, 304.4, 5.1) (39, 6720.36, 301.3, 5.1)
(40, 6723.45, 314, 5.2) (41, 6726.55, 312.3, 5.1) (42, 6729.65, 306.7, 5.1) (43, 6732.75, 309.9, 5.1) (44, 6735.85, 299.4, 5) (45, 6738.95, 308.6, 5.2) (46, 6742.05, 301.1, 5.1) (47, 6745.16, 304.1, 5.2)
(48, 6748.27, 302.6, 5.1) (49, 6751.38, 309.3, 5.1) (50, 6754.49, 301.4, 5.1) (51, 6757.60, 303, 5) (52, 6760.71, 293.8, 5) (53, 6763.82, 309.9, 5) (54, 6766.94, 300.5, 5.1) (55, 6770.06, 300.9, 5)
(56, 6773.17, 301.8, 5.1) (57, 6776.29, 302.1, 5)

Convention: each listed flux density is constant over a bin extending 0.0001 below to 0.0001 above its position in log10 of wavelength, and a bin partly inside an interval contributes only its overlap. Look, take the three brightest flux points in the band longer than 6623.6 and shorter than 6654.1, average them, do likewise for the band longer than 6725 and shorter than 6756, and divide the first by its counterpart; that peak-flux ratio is 1.023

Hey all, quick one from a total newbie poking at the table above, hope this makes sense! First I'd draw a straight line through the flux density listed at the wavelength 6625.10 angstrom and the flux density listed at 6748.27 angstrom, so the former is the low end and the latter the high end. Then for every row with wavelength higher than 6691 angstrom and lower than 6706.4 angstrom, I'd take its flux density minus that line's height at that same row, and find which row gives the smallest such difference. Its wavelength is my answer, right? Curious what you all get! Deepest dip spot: 6701.81 angstrom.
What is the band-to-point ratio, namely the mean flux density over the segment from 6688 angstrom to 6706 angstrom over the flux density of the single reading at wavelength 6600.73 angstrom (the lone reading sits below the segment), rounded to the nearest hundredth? 0.98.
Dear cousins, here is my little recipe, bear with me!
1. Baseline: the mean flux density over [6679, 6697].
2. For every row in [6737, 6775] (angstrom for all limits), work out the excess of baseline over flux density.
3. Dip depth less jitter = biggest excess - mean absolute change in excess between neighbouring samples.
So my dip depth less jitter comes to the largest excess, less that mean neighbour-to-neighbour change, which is 13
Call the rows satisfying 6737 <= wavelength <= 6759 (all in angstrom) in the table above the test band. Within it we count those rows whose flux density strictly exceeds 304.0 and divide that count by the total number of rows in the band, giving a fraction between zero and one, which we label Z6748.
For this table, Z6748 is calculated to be 0.43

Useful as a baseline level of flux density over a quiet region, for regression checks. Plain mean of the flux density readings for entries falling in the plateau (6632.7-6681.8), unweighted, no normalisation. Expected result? 309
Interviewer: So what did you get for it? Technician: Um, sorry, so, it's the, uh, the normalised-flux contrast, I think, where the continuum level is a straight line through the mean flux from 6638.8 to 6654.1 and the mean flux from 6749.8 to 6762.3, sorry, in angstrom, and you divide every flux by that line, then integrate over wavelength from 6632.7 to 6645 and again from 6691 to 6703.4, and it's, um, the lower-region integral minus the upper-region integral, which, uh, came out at -0.09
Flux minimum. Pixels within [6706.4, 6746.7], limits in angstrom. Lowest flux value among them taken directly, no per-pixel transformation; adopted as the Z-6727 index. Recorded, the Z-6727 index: 299.4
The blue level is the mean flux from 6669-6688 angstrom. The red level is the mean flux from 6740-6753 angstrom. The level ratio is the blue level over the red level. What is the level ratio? 1.02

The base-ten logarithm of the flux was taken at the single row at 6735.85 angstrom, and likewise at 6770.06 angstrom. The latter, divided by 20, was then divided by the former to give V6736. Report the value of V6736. 0.0500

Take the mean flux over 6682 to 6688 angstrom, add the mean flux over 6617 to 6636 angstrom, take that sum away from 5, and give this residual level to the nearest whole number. -621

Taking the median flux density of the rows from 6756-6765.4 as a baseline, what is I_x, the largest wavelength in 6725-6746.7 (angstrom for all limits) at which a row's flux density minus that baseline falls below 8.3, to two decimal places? 6745.16 angstrom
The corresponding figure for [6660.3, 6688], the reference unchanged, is 6683.32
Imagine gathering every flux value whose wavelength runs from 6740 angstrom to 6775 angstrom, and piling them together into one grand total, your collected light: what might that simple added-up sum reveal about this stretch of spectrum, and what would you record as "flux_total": 3328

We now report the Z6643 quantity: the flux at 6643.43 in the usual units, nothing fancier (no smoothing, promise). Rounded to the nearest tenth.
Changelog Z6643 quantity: 298.3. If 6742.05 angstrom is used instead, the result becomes 301.1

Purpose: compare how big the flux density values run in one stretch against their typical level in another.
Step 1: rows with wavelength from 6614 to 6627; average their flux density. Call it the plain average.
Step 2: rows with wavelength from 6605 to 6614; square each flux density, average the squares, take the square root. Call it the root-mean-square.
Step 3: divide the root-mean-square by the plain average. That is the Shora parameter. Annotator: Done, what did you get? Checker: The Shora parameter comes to 0.996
